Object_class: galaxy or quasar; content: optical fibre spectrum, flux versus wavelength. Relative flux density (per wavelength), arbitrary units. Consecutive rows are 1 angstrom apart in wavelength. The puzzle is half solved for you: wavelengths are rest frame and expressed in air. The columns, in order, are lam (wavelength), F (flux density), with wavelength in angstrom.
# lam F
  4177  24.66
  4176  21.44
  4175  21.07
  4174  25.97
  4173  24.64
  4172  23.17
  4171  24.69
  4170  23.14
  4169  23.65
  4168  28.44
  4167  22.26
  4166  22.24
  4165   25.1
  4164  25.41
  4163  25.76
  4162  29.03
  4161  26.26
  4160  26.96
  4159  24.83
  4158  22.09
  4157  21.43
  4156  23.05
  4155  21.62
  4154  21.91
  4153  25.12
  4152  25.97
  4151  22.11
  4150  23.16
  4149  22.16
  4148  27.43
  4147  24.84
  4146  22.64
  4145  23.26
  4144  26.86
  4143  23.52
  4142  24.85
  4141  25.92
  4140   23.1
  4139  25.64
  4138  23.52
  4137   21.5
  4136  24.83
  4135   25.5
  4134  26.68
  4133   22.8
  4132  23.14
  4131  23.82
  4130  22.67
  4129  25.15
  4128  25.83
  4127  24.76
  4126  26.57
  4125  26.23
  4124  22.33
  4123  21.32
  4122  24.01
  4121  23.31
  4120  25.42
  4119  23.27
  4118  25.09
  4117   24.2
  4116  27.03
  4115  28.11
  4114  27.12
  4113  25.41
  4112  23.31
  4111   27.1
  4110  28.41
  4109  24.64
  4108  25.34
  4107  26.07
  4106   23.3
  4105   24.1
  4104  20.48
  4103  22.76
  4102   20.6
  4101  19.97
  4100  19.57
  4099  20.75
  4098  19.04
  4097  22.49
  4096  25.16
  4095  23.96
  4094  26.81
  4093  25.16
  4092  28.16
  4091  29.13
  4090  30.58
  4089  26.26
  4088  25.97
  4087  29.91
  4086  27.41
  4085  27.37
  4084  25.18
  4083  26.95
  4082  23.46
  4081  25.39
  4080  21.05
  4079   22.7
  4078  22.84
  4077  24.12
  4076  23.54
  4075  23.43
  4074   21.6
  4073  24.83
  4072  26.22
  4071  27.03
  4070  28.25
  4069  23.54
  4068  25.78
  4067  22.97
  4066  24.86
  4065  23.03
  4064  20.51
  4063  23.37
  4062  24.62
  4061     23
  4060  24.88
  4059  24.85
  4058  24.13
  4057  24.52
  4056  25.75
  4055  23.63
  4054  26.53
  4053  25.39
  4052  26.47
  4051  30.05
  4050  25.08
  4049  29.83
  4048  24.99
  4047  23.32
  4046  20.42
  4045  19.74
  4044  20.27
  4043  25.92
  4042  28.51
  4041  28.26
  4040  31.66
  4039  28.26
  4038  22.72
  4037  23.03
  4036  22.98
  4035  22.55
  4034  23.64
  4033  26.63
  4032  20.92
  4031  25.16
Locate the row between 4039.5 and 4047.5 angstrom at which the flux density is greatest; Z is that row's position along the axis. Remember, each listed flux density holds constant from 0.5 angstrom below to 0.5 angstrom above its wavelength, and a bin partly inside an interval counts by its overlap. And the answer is 4040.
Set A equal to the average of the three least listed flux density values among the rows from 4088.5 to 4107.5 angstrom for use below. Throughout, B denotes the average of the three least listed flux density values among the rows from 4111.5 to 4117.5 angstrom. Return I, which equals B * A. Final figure 475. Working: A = 19.5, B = 24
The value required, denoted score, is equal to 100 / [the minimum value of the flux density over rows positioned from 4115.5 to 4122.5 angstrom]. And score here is 4.30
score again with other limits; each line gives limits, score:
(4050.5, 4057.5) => 4.23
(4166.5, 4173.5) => 4.49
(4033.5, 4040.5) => 4.43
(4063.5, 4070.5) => 4.88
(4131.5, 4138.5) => 4.65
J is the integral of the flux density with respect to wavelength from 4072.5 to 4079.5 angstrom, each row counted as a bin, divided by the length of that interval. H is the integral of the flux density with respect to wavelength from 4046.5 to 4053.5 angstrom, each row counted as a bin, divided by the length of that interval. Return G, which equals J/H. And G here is 0.88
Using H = 26.4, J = 23.3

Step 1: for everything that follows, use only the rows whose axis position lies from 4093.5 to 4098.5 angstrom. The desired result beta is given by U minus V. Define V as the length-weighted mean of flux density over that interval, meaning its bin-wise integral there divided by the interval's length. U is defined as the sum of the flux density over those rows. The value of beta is 94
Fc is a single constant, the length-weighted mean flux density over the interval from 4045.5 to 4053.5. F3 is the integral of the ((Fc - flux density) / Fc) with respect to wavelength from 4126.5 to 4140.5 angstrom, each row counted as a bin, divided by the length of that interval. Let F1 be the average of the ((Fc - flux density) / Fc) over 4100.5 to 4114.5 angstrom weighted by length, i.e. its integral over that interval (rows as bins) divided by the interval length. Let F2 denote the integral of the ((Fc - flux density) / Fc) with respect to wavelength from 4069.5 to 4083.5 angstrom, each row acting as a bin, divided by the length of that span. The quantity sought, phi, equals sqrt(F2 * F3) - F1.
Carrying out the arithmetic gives -0.004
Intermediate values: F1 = 0.059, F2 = 0.051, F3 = 0.058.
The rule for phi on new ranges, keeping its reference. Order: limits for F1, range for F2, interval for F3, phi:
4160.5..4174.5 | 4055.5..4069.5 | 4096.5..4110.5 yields 0.061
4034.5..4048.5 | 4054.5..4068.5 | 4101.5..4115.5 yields 0.001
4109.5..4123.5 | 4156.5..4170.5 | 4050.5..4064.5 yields 0.017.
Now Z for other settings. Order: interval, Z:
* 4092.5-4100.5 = 4094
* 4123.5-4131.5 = 4126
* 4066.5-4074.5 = 4070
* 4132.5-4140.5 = 4134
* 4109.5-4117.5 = 4110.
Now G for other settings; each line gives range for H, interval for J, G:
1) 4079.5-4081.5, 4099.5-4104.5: 0.89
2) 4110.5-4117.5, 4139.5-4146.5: 0.93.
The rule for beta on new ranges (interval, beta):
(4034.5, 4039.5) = 96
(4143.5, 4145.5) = 25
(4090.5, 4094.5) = 82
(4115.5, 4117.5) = 26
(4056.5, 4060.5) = 74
